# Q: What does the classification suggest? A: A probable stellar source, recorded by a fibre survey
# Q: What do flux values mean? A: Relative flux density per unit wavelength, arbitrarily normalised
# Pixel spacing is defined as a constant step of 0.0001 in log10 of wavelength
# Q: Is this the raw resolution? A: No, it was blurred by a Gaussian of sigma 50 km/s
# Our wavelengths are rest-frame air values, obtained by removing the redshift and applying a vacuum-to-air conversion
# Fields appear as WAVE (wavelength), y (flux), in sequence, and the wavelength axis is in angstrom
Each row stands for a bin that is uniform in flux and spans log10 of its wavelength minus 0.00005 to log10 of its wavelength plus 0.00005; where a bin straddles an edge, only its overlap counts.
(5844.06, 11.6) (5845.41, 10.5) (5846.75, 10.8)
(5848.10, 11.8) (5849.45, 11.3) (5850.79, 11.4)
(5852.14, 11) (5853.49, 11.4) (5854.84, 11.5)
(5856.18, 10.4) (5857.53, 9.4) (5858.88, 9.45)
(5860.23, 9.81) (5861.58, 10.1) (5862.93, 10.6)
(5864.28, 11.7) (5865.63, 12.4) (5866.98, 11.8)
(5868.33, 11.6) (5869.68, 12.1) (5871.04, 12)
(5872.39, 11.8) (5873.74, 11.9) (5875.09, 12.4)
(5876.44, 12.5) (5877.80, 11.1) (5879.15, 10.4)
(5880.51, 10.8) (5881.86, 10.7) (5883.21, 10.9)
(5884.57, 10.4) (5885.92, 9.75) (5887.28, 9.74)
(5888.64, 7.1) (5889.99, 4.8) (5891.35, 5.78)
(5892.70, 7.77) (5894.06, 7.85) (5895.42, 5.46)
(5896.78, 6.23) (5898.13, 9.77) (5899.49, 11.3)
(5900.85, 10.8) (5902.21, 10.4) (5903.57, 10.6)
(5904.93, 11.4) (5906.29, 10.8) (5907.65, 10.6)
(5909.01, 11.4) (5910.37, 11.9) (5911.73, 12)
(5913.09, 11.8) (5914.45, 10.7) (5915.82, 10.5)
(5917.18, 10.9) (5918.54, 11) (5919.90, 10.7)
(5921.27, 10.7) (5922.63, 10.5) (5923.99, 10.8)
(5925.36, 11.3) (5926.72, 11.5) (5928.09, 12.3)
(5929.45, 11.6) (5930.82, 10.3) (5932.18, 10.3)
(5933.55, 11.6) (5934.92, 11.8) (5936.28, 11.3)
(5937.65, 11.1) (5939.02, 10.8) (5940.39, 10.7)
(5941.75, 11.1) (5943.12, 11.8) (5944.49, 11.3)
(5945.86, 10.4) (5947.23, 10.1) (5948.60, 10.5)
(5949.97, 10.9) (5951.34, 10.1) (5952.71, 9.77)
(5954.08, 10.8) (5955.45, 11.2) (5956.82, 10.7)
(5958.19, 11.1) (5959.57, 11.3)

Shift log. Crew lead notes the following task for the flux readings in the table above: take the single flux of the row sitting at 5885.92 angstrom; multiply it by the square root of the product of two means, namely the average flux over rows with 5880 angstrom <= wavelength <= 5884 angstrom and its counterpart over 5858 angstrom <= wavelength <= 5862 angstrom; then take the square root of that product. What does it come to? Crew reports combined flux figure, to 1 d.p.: 10.0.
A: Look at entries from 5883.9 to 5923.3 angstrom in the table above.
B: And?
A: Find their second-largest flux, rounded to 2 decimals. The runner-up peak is 11.90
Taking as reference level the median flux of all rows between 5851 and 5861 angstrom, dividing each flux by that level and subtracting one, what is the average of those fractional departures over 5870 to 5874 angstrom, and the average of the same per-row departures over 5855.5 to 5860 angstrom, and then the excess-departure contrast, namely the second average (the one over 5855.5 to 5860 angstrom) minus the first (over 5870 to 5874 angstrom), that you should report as -0.21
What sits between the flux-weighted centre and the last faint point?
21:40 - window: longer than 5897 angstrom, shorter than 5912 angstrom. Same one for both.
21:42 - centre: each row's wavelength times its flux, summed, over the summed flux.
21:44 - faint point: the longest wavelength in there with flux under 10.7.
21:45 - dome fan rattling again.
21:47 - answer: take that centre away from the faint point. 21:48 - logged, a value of 2.5 angstrom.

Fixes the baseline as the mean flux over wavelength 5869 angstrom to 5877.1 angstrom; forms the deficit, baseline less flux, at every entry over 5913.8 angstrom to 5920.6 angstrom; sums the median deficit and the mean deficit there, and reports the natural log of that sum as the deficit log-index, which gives 1.0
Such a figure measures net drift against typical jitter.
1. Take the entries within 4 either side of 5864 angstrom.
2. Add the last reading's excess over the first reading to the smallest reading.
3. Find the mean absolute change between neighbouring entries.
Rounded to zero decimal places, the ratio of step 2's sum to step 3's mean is 18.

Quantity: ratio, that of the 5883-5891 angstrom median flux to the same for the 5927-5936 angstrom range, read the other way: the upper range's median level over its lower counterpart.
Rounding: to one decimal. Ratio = 1.2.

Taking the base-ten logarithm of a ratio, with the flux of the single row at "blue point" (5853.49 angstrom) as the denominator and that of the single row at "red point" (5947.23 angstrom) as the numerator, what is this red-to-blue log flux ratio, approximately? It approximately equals -0.05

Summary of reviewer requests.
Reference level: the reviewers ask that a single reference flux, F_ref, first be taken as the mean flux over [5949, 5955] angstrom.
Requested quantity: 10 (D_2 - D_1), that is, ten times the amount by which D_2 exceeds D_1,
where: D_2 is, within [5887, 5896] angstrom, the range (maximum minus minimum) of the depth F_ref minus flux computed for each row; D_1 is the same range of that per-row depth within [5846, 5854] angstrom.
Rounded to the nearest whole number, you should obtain 39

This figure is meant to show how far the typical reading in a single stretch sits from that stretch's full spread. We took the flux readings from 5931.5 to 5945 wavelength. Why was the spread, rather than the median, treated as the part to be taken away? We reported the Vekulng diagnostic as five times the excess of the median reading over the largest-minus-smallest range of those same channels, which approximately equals 48.5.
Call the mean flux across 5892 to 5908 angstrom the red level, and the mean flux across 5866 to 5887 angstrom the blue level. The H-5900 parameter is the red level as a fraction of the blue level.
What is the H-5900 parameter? 0.83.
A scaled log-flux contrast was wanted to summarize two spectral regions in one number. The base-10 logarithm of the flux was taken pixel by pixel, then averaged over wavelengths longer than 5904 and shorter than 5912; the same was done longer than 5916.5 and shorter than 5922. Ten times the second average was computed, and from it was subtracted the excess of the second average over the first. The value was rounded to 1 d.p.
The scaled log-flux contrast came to 10.4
